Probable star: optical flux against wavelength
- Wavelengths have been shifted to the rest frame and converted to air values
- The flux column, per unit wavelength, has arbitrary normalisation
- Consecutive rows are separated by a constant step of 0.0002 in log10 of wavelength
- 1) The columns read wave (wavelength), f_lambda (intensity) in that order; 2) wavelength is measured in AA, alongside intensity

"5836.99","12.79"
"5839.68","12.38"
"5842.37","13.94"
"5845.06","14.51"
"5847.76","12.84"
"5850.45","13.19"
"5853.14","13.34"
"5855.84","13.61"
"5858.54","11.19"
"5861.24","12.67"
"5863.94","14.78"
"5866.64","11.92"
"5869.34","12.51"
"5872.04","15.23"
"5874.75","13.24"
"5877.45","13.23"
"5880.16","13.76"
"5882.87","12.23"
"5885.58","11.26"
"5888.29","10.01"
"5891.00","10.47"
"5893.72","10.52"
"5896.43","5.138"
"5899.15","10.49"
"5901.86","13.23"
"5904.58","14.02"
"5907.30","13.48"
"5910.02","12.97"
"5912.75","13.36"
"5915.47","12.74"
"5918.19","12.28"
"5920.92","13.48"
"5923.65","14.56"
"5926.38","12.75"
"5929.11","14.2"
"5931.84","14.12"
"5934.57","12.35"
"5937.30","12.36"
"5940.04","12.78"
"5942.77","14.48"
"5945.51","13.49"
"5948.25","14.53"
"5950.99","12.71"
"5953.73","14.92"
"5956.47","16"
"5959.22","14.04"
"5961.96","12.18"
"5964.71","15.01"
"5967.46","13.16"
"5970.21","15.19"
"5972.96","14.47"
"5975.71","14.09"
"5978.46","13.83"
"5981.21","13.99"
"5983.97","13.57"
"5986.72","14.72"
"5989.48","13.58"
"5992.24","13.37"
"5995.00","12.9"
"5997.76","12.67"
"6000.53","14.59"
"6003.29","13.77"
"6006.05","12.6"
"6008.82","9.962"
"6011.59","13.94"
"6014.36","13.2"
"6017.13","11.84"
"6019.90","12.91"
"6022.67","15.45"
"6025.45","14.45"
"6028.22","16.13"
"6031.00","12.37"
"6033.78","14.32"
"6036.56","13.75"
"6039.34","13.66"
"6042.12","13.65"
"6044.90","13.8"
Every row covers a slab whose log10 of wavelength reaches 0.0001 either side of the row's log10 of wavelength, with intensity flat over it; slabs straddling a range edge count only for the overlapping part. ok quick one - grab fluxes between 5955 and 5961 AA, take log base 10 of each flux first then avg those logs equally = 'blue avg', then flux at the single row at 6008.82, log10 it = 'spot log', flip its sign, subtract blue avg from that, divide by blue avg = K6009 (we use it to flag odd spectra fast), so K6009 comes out -1.85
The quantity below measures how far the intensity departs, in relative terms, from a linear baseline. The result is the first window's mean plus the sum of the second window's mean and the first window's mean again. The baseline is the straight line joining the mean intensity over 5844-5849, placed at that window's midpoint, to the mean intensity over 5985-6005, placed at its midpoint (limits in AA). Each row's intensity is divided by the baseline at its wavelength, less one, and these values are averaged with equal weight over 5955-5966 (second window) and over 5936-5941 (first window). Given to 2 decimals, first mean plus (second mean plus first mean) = -0.11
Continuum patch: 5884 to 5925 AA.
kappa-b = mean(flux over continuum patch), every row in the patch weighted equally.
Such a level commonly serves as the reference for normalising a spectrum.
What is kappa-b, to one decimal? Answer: 11.9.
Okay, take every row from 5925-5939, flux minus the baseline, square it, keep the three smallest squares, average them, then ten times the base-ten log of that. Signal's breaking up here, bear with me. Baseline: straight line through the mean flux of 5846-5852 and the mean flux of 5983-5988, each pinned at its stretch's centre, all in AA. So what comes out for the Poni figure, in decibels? -4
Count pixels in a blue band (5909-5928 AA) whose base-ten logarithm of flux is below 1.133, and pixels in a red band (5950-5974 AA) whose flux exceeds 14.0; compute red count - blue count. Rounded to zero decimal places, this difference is 0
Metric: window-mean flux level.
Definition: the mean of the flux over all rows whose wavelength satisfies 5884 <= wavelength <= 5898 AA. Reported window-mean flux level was 9.5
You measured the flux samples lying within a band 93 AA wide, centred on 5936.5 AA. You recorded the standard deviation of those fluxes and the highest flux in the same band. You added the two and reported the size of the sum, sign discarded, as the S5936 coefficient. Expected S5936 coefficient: 17.9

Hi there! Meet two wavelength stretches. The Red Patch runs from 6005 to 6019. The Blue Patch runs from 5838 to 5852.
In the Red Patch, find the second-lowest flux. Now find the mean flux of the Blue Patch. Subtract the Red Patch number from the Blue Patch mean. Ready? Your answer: 1.5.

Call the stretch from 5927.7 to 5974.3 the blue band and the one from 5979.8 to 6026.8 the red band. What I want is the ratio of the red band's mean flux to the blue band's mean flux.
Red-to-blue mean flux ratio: 0.96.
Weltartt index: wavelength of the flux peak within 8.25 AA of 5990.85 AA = 5986.72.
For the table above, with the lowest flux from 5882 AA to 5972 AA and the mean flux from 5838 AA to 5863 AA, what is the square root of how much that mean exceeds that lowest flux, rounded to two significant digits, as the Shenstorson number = 2.8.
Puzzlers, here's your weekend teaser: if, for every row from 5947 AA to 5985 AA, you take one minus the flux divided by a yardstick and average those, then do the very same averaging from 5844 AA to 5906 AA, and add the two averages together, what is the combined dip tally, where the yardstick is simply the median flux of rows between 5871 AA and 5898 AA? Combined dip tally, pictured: -0.25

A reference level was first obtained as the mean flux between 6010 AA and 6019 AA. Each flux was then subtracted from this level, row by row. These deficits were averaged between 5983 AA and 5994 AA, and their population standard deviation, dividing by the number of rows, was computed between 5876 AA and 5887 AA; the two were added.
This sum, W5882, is 0.1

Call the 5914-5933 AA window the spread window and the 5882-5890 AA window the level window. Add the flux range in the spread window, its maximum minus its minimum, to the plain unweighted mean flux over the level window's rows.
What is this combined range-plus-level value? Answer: 13.4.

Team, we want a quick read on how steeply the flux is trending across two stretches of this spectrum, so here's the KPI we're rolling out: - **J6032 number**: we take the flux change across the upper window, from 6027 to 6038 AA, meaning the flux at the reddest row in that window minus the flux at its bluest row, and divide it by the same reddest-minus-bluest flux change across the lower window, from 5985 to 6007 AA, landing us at 1.1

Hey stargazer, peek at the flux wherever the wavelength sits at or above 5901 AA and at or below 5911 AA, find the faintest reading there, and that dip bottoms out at 12.97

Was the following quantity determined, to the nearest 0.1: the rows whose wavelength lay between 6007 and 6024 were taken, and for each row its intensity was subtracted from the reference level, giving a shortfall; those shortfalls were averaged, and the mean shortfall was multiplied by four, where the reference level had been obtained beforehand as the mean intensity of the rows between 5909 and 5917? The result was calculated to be 0.6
